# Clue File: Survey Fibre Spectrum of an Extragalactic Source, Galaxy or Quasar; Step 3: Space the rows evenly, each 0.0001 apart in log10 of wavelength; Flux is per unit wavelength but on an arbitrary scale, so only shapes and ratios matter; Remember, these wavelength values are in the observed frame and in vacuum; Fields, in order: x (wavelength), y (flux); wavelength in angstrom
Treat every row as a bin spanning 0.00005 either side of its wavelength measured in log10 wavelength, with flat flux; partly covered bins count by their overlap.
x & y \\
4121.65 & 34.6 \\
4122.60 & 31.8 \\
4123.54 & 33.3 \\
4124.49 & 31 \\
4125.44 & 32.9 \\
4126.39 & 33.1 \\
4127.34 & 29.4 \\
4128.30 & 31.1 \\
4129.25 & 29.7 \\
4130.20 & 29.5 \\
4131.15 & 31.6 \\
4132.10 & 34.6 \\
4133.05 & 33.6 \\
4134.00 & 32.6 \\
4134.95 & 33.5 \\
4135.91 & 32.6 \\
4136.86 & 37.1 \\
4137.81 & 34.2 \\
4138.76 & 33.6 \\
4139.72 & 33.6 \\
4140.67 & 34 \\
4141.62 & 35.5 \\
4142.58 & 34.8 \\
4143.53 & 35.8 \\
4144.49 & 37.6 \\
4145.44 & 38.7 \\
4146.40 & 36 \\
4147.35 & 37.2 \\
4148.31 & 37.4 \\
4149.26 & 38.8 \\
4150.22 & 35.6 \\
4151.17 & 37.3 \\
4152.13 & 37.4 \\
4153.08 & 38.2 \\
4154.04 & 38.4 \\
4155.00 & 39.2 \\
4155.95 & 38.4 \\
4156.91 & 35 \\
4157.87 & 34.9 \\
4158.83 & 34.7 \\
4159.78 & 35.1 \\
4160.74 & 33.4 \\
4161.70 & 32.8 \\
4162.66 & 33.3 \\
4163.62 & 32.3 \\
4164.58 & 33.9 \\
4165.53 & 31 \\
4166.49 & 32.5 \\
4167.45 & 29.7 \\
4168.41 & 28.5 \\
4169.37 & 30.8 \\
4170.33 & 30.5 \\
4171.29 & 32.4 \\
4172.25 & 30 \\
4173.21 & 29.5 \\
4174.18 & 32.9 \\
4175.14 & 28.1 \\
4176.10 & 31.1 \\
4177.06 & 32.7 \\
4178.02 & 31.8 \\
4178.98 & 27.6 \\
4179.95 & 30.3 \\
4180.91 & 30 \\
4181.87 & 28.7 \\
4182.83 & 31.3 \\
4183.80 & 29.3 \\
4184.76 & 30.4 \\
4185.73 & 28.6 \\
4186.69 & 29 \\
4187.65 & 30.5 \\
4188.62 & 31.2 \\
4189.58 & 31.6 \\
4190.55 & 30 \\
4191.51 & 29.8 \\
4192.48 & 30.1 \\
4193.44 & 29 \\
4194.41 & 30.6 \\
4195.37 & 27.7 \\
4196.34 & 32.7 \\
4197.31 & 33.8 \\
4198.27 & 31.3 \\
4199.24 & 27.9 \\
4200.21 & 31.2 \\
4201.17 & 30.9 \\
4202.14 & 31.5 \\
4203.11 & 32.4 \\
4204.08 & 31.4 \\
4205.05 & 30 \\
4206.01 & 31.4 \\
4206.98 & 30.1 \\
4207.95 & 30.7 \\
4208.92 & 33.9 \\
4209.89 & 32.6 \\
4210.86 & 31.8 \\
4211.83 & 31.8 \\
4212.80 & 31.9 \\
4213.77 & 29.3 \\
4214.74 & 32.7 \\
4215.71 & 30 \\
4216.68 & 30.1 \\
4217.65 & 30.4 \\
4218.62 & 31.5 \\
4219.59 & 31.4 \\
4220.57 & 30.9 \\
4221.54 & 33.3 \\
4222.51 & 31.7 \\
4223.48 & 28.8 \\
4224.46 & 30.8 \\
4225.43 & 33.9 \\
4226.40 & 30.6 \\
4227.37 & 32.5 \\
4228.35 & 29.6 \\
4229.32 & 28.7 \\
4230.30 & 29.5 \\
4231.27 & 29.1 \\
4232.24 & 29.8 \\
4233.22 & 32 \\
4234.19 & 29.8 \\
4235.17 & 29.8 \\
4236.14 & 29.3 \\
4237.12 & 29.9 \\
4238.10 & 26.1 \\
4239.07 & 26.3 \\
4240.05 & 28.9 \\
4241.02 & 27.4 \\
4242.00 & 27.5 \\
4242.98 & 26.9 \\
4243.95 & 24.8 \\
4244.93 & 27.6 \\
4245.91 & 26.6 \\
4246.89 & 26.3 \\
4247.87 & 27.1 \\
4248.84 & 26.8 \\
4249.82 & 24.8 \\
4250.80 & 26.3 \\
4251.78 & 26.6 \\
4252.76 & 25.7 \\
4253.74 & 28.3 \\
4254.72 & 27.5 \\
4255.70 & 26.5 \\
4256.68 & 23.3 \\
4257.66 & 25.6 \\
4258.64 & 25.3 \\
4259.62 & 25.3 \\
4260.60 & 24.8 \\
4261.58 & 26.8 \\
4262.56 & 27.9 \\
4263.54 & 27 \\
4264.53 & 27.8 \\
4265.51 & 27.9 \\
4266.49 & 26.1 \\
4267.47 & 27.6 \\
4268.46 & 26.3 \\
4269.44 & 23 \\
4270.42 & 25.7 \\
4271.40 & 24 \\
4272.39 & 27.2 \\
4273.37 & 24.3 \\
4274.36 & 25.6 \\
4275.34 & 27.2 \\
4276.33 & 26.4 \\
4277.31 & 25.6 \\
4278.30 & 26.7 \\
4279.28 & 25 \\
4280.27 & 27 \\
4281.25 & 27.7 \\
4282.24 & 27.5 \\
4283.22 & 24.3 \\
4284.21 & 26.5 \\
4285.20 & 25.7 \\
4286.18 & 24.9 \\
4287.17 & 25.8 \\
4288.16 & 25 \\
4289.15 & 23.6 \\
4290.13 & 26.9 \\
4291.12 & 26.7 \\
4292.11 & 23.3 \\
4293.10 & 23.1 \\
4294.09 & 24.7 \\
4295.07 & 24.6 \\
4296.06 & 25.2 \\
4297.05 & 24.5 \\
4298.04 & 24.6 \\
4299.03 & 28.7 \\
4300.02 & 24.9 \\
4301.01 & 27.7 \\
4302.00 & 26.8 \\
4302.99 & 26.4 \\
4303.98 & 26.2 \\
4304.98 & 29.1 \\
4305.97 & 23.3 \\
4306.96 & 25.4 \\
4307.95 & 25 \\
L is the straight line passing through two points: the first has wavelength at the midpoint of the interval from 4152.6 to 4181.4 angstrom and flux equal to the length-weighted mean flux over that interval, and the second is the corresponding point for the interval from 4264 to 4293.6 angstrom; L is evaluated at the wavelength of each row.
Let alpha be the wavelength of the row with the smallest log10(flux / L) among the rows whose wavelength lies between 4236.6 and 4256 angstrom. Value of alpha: 4243.95 angstrom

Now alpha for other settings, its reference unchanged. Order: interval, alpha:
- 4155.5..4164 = 4163.62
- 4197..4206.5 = 4199.24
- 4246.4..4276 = 4256.68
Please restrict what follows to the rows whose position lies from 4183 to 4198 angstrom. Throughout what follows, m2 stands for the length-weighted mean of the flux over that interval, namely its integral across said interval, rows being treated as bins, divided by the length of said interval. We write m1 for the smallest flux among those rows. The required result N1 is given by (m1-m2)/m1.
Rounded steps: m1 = 27.7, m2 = 30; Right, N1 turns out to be -0.095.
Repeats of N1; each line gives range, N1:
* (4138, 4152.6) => -0.077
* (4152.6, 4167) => -0.125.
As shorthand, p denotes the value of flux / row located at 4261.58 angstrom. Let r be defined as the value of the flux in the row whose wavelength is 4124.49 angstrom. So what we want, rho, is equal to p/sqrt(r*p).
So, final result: 0.93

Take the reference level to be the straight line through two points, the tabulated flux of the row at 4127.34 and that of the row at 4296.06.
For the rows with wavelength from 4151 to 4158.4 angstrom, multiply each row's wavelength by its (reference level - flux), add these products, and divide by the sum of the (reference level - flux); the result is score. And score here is 4154.3 angstrom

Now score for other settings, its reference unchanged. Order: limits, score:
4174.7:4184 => 4179.3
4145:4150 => 4147.4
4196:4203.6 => 4199.6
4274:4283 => 4279.7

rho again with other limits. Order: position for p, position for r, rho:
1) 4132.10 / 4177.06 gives 1.03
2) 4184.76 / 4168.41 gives 1.03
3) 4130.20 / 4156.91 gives 0.92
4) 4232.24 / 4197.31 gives 0.94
